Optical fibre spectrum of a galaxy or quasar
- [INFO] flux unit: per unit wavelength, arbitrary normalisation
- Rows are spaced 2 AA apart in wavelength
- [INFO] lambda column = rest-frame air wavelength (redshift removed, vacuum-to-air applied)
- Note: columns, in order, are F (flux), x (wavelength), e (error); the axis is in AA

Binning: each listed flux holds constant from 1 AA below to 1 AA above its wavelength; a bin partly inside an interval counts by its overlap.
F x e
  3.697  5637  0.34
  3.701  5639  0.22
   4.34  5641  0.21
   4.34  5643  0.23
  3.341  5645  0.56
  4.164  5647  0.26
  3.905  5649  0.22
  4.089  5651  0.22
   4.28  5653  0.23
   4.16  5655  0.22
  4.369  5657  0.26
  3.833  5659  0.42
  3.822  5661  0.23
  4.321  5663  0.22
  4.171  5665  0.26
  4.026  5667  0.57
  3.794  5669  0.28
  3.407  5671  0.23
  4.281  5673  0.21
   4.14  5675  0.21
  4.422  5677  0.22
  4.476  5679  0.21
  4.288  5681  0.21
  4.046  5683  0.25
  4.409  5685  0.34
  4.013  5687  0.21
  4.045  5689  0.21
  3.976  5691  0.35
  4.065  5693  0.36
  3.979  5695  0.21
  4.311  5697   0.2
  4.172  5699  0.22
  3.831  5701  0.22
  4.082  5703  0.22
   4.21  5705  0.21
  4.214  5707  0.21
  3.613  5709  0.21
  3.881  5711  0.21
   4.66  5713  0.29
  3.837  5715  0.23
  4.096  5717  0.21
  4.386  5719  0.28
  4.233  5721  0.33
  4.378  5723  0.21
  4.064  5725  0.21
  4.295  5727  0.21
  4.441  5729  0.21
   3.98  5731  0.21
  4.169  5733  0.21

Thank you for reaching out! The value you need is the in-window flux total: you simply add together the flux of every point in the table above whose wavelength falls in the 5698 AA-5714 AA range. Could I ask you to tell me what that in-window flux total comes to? 32.7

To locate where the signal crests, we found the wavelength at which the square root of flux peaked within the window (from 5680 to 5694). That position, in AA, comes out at 5685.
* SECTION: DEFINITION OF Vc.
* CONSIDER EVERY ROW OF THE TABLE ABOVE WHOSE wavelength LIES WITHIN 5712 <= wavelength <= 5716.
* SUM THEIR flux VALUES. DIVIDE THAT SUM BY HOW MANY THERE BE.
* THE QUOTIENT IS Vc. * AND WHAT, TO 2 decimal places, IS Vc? 4.25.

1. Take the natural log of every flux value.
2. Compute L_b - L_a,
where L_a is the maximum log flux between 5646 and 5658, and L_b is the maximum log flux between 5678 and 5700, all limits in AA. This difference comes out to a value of 0.024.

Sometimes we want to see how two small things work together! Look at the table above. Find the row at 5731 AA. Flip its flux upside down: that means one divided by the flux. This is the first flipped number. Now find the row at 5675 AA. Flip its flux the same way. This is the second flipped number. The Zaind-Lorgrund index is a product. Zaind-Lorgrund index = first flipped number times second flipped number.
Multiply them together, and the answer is 0.0607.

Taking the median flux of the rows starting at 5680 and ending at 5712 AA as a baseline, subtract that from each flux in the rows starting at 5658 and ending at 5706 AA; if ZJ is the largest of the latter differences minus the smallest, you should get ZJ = 1.07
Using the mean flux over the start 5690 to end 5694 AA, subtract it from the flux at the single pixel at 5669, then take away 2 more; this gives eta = -2.23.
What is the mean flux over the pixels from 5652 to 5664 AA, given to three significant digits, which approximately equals 4.13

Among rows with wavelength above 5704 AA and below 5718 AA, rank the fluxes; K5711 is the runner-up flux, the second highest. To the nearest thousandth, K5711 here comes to 4.214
